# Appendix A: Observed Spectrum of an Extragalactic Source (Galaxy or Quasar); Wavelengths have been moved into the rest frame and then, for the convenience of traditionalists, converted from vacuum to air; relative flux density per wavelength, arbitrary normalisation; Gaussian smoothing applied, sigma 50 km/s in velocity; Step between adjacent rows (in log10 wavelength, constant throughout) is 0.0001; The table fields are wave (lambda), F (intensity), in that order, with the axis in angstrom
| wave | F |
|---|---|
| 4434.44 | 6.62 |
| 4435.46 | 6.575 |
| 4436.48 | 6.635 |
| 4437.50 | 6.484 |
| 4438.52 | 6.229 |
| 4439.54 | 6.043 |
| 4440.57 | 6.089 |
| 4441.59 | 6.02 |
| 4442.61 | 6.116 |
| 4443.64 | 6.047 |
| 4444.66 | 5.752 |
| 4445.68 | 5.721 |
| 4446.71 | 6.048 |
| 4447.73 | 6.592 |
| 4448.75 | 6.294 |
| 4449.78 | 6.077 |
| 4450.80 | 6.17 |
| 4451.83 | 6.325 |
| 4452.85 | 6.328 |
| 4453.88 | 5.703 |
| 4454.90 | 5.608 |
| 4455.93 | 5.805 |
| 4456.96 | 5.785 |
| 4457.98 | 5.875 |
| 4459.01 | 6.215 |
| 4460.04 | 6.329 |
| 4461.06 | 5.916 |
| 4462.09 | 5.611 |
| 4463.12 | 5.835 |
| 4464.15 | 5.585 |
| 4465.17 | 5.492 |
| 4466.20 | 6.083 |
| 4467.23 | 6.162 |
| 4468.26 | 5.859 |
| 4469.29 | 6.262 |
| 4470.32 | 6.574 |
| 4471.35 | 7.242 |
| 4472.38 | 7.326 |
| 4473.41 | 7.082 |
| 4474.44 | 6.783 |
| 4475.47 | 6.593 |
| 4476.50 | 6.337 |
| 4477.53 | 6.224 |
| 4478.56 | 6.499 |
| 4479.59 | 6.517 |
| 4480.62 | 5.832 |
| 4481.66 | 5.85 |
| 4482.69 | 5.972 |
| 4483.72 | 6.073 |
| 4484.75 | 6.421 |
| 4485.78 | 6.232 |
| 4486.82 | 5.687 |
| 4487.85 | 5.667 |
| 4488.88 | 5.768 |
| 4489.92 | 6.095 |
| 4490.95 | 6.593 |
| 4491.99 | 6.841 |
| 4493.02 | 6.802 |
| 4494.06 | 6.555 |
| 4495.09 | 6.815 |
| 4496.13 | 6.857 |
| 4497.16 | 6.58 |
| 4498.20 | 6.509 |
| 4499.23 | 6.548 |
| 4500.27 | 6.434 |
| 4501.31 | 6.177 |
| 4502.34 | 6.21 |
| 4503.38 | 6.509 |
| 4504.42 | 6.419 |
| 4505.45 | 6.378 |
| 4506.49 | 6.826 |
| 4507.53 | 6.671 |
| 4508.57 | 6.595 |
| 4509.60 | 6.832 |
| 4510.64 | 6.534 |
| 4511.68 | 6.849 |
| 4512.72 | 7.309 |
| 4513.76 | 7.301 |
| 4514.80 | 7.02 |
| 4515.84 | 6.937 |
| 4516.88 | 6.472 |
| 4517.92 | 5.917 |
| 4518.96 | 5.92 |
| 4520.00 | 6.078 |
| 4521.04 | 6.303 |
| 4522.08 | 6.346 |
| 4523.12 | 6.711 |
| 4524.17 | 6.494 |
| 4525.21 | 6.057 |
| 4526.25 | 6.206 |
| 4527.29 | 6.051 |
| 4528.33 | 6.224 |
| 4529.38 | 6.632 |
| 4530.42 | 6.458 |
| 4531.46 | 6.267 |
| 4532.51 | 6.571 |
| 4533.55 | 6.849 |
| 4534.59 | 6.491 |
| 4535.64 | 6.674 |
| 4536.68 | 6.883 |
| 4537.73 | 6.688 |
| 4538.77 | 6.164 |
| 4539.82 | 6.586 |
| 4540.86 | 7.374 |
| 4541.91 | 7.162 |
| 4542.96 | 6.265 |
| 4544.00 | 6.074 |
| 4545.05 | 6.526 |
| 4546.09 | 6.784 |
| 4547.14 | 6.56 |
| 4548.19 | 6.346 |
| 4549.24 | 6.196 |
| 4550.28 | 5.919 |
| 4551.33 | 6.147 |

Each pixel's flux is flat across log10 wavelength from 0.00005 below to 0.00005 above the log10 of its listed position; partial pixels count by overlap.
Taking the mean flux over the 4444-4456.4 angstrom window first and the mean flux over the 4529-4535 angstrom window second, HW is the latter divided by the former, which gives 1.08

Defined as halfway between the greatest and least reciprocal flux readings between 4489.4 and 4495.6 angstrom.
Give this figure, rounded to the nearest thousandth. 0.155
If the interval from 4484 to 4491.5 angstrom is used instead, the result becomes 0.164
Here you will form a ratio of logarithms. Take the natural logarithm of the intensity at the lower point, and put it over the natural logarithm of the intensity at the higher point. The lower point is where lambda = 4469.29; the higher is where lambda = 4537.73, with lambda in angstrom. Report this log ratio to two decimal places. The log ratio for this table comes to 0.97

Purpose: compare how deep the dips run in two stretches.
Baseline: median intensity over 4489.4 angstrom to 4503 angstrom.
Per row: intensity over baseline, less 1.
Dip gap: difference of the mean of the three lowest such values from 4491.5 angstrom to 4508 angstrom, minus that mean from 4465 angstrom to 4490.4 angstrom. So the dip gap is 0.10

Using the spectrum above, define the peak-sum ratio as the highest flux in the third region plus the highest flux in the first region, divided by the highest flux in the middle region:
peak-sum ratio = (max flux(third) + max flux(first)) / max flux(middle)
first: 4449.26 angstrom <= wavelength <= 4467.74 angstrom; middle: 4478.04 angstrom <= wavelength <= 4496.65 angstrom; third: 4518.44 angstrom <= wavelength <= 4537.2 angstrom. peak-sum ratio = 1.93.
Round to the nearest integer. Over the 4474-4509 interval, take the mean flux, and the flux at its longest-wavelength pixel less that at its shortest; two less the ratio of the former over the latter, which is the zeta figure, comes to 36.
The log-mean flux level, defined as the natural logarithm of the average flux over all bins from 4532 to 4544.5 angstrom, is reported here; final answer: 1.89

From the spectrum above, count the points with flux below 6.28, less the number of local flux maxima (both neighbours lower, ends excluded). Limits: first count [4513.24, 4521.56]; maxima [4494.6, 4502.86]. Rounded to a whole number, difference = 1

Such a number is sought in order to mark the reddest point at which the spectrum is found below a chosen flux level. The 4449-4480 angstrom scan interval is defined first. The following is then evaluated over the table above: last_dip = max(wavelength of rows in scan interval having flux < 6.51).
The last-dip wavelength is 4478.56 angstrom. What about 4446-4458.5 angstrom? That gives 4457.98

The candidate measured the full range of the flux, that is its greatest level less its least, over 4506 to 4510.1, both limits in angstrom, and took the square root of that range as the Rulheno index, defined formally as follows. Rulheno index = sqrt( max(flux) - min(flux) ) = 0.49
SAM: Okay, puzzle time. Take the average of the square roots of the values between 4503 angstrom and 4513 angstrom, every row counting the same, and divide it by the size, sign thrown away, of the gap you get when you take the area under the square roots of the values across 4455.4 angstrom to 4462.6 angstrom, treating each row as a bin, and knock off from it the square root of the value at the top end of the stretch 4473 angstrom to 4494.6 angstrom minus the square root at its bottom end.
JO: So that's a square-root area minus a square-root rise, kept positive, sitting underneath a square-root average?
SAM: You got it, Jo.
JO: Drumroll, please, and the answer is 0.15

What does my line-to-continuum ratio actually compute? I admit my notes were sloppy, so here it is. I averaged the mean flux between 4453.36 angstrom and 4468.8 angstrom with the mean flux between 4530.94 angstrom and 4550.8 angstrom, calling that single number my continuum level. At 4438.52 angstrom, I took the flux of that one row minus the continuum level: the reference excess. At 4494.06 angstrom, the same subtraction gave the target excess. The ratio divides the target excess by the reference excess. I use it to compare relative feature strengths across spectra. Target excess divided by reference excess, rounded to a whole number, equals 13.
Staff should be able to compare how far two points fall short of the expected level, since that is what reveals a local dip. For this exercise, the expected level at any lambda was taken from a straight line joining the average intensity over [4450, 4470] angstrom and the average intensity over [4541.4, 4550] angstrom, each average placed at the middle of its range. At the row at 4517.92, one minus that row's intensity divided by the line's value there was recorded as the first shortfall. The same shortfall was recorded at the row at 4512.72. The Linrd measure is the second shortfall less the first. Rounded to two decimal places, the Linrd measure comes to -0.23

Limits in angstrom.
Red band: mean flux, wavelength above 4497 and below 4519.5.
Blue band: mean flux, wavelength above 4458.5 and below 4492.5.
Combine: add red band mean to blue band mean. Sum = 12.8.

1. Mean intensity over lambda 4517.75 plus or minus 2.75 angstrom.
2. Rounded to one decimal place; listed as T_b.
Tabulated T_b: 6.3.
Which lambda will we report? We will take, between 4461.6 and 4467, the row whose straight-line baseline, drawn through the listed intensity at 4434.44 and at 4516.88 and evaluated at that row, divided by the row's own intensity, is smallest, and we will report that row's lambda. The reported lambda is 4466.20 angstrom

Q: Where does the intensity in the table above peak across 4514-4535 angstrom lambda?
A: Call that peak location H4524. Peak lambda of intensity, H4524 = 4514.80 angstrom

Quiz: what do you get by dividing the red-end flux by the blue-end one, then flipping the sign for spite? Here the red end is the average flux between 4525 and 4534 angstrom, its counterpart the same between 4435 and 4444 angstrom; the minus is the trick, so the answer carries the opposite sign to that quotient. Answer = -1.02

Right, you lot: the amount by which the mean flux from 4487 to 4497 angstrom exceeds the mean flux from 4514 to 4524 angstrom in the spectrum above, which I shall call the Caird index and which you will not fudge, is 0.0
